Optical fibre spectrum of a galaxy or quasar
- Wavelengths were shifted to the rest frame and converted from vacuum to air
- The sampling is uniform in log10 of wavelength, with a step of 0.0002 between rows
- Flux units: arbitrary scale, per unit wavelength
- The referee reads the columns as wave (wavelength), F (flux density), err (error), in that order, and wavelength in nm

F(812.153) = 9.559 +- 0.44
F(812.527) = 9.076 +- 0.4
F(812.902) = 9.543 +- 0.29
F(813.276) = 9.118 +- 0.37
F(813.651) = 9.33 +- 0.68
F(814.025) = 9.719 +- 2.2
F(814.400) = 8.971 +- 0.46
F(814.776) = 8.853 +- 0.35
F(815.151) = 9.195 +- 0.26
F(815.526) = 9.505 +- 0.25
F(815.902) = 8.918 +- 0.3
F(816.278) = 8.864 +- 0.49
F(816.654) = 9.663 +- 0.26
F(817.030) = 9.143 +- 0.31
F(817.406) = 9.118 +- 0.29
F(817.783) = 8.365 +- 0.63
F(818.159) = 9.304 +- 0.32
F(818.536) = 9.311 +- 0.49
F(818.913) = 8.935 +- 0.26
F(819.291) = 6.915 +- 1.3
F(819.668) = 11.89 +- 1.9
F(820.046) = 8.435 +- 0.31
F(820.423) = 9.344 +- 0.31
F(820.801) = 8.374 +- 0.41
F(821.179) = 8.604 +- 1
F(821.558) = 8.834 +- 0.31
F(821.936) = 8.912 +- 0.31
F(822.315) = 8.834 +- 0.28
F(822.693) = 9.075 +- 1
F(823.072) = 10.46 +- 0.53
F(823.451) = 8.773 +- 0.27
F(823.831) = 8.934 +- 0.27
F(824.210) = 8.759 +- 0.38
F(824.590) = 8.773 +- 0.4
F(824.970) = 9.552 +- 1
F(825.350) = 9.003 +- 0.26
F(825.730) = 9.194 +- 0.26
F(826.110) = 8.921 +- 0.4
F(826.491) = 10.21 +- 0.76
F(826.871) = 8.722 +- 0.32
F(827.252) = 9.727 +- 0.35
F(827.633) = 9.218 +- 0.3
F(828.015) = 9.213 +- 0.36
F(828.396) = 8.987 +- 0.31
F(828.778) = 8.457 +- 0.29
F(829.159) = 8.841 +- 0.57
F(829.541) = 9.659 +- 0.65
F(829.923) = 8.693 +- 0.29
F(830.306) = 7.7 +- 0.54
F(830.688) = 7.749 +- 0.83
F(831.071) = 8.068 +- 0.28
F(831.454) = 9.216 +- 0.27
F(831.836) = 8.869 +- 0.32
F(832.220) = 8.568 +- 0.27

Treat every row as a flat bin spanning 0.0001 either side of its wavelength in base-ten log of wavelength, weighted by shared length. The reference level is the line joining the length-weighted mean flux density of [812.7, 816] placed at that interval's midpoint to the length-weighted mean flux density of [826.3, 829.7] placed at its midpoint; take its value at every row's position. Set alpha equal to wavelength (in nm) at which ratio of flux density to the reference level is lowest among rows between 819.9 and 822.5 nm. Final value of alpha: 820.801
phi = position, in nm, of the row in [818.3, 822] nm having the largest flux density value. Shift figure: 819.668 nm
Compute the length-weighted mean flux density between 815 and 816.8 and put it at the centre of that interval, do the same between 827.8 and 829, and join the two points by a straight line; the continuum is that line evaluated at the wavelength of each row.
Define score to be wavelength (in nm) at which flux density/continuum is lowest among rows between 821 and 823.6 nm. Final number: 821.179 nm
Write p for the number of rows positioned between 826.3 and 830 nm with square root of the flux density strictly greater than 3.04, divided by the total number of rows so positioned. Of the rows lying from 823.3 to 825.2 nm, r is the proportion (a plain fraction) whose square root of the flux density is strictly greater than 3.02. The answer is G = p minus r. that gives 0.1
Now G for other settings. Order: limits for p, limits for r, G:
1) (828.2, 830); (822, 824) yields 0.0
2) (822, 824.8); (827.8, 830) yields -0.2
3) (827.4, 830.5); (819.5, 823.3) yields -0.2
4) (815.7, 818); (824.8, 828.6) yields -0.4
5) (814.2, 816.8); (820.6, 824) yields 0.2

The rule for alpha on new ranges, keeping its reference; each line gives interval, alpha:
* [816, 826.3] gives 819.291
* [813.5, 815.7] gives 814.776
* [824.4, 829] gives 828.778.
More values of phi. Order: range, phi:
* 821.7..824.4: 823.072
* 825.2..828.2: 826.491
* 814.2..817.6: 816.654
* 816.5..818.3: 816.654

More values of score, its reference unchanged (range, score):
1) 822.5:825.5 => 823.451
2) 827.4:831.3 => 830.306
